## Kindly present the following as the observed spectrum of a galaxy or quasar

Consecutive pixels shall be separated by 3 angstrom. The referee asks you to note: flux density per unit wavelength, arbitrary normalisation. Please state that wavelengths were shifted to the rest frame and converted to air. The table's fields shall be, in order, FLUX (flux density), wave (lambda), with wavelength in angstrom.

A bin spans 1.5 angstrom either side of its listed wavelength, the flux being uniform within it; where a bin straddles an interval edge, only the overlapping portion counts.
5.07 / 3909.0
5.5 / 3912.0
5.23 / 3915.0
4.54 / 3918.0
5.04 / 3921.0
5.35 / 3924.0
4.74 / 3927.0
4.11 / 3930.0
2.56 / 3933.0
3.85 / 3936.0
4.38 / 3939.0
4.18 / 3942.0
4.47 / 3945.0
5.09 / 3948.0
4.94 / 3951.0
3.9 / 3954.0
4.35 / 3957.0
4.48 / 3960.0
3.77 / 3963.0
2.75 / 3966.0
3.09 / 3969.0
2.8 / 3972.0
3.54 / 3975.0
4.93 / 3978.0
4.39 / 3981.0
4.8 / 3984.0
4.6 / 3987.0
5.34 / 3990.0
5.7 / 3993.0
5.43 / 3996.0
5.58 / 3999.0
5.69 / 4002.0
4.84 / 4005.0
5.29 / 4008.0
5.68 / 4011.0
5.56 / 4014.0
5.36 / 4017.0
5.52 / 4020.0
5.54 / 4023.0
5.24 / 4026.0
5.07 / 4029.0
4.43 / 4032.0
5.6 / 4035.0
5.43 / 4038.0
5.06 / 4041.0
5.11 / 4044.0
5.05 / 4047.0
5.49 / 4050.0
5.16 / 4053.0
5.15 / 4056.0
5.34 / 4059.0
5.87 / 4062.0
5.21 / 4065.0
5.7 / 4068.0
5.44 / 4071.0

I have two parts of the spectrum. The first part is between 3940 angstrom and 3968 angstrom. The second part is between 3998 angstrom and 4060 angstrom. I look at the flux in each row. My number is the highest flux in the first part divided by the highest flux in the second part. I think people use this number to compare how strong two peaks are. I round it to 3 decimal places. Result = 0.895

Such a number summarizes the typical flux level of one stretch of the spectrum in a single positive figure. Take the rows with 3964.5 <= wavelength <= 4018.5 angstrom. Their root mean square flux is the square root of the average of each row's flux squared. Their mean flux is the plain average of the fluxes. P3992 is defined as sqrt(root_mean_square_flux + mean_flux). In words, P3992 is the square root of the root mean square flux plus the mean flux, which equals 3.10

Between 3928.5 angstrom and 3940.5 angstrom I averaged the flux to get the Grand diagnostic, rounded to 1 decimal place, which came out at 3.7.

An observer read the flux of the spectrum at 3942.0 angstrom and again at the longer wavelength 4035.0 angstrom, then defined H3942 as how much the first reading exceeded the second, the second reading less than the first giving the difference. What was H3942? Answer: -1.4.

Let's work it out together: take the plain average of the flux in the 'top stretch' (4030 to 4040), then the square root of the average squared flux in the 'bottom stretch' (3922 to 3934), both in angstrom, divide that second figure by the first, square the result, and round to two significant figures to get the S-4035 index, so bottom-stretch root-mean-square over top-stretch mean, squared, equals 0.70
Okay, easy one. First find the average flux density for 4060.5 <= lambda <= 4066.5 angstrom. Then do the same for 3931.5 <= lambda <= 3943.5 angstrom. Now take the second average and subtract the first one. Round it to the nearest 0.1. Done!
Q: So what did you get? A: -1.8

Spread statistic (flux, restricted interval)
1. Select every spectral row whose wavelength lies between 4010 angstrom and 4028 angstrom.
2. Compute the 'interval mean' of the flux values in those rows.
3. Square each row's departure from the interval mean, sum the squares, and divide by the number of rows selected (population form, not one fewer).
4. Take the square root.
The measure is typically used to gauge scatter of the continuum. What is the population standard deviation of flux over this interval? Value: 0.1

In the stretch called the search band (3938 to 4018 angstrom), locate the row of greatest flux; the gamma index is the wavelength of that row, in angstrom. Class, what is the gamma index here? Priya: 3993.0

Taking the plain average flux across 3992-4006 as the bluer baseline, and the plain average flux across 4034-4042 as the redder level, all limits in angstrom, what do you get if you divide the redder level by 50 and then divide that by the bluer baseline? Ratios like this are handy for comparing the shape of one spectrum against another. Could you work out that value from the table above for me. 0.0197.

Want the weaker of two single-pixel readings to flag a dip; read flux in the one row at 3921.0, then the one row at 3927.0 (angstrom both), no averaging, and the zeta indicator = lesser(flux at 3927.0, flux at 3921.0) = 4.74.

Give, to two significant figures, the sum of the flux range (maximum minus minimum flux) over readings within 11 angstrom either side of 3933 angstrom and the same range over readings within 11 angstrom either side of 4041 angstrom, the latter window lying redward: 4.0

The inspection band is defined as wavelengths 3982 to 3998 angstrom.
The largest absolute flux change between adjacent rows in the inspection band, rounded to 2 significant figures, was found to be 0.74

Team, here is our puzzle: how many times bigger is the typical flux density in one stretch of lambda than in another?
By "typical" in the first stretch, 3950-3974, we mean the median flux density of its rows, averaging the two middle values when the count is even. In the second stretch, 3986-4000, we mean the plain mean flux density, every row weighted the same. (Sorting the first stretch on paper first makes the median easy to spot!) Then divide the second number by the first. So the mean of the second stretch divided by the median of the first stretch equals 1.39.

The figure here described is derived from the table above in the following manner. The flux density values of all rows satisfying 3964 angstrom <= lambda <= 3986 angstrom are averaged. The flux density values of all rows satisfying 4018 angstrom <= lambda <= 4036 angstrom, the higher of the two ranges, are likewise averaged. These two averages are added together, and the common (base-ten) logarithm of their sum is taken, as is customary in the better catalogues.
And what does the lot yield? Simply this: 0.954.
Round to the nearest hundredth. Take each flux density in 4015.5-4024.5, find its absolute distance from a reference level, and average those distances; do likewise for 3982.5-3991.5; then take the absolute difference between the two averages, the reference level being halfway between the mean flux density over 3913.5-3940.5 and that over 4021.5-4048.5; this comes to 0.43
